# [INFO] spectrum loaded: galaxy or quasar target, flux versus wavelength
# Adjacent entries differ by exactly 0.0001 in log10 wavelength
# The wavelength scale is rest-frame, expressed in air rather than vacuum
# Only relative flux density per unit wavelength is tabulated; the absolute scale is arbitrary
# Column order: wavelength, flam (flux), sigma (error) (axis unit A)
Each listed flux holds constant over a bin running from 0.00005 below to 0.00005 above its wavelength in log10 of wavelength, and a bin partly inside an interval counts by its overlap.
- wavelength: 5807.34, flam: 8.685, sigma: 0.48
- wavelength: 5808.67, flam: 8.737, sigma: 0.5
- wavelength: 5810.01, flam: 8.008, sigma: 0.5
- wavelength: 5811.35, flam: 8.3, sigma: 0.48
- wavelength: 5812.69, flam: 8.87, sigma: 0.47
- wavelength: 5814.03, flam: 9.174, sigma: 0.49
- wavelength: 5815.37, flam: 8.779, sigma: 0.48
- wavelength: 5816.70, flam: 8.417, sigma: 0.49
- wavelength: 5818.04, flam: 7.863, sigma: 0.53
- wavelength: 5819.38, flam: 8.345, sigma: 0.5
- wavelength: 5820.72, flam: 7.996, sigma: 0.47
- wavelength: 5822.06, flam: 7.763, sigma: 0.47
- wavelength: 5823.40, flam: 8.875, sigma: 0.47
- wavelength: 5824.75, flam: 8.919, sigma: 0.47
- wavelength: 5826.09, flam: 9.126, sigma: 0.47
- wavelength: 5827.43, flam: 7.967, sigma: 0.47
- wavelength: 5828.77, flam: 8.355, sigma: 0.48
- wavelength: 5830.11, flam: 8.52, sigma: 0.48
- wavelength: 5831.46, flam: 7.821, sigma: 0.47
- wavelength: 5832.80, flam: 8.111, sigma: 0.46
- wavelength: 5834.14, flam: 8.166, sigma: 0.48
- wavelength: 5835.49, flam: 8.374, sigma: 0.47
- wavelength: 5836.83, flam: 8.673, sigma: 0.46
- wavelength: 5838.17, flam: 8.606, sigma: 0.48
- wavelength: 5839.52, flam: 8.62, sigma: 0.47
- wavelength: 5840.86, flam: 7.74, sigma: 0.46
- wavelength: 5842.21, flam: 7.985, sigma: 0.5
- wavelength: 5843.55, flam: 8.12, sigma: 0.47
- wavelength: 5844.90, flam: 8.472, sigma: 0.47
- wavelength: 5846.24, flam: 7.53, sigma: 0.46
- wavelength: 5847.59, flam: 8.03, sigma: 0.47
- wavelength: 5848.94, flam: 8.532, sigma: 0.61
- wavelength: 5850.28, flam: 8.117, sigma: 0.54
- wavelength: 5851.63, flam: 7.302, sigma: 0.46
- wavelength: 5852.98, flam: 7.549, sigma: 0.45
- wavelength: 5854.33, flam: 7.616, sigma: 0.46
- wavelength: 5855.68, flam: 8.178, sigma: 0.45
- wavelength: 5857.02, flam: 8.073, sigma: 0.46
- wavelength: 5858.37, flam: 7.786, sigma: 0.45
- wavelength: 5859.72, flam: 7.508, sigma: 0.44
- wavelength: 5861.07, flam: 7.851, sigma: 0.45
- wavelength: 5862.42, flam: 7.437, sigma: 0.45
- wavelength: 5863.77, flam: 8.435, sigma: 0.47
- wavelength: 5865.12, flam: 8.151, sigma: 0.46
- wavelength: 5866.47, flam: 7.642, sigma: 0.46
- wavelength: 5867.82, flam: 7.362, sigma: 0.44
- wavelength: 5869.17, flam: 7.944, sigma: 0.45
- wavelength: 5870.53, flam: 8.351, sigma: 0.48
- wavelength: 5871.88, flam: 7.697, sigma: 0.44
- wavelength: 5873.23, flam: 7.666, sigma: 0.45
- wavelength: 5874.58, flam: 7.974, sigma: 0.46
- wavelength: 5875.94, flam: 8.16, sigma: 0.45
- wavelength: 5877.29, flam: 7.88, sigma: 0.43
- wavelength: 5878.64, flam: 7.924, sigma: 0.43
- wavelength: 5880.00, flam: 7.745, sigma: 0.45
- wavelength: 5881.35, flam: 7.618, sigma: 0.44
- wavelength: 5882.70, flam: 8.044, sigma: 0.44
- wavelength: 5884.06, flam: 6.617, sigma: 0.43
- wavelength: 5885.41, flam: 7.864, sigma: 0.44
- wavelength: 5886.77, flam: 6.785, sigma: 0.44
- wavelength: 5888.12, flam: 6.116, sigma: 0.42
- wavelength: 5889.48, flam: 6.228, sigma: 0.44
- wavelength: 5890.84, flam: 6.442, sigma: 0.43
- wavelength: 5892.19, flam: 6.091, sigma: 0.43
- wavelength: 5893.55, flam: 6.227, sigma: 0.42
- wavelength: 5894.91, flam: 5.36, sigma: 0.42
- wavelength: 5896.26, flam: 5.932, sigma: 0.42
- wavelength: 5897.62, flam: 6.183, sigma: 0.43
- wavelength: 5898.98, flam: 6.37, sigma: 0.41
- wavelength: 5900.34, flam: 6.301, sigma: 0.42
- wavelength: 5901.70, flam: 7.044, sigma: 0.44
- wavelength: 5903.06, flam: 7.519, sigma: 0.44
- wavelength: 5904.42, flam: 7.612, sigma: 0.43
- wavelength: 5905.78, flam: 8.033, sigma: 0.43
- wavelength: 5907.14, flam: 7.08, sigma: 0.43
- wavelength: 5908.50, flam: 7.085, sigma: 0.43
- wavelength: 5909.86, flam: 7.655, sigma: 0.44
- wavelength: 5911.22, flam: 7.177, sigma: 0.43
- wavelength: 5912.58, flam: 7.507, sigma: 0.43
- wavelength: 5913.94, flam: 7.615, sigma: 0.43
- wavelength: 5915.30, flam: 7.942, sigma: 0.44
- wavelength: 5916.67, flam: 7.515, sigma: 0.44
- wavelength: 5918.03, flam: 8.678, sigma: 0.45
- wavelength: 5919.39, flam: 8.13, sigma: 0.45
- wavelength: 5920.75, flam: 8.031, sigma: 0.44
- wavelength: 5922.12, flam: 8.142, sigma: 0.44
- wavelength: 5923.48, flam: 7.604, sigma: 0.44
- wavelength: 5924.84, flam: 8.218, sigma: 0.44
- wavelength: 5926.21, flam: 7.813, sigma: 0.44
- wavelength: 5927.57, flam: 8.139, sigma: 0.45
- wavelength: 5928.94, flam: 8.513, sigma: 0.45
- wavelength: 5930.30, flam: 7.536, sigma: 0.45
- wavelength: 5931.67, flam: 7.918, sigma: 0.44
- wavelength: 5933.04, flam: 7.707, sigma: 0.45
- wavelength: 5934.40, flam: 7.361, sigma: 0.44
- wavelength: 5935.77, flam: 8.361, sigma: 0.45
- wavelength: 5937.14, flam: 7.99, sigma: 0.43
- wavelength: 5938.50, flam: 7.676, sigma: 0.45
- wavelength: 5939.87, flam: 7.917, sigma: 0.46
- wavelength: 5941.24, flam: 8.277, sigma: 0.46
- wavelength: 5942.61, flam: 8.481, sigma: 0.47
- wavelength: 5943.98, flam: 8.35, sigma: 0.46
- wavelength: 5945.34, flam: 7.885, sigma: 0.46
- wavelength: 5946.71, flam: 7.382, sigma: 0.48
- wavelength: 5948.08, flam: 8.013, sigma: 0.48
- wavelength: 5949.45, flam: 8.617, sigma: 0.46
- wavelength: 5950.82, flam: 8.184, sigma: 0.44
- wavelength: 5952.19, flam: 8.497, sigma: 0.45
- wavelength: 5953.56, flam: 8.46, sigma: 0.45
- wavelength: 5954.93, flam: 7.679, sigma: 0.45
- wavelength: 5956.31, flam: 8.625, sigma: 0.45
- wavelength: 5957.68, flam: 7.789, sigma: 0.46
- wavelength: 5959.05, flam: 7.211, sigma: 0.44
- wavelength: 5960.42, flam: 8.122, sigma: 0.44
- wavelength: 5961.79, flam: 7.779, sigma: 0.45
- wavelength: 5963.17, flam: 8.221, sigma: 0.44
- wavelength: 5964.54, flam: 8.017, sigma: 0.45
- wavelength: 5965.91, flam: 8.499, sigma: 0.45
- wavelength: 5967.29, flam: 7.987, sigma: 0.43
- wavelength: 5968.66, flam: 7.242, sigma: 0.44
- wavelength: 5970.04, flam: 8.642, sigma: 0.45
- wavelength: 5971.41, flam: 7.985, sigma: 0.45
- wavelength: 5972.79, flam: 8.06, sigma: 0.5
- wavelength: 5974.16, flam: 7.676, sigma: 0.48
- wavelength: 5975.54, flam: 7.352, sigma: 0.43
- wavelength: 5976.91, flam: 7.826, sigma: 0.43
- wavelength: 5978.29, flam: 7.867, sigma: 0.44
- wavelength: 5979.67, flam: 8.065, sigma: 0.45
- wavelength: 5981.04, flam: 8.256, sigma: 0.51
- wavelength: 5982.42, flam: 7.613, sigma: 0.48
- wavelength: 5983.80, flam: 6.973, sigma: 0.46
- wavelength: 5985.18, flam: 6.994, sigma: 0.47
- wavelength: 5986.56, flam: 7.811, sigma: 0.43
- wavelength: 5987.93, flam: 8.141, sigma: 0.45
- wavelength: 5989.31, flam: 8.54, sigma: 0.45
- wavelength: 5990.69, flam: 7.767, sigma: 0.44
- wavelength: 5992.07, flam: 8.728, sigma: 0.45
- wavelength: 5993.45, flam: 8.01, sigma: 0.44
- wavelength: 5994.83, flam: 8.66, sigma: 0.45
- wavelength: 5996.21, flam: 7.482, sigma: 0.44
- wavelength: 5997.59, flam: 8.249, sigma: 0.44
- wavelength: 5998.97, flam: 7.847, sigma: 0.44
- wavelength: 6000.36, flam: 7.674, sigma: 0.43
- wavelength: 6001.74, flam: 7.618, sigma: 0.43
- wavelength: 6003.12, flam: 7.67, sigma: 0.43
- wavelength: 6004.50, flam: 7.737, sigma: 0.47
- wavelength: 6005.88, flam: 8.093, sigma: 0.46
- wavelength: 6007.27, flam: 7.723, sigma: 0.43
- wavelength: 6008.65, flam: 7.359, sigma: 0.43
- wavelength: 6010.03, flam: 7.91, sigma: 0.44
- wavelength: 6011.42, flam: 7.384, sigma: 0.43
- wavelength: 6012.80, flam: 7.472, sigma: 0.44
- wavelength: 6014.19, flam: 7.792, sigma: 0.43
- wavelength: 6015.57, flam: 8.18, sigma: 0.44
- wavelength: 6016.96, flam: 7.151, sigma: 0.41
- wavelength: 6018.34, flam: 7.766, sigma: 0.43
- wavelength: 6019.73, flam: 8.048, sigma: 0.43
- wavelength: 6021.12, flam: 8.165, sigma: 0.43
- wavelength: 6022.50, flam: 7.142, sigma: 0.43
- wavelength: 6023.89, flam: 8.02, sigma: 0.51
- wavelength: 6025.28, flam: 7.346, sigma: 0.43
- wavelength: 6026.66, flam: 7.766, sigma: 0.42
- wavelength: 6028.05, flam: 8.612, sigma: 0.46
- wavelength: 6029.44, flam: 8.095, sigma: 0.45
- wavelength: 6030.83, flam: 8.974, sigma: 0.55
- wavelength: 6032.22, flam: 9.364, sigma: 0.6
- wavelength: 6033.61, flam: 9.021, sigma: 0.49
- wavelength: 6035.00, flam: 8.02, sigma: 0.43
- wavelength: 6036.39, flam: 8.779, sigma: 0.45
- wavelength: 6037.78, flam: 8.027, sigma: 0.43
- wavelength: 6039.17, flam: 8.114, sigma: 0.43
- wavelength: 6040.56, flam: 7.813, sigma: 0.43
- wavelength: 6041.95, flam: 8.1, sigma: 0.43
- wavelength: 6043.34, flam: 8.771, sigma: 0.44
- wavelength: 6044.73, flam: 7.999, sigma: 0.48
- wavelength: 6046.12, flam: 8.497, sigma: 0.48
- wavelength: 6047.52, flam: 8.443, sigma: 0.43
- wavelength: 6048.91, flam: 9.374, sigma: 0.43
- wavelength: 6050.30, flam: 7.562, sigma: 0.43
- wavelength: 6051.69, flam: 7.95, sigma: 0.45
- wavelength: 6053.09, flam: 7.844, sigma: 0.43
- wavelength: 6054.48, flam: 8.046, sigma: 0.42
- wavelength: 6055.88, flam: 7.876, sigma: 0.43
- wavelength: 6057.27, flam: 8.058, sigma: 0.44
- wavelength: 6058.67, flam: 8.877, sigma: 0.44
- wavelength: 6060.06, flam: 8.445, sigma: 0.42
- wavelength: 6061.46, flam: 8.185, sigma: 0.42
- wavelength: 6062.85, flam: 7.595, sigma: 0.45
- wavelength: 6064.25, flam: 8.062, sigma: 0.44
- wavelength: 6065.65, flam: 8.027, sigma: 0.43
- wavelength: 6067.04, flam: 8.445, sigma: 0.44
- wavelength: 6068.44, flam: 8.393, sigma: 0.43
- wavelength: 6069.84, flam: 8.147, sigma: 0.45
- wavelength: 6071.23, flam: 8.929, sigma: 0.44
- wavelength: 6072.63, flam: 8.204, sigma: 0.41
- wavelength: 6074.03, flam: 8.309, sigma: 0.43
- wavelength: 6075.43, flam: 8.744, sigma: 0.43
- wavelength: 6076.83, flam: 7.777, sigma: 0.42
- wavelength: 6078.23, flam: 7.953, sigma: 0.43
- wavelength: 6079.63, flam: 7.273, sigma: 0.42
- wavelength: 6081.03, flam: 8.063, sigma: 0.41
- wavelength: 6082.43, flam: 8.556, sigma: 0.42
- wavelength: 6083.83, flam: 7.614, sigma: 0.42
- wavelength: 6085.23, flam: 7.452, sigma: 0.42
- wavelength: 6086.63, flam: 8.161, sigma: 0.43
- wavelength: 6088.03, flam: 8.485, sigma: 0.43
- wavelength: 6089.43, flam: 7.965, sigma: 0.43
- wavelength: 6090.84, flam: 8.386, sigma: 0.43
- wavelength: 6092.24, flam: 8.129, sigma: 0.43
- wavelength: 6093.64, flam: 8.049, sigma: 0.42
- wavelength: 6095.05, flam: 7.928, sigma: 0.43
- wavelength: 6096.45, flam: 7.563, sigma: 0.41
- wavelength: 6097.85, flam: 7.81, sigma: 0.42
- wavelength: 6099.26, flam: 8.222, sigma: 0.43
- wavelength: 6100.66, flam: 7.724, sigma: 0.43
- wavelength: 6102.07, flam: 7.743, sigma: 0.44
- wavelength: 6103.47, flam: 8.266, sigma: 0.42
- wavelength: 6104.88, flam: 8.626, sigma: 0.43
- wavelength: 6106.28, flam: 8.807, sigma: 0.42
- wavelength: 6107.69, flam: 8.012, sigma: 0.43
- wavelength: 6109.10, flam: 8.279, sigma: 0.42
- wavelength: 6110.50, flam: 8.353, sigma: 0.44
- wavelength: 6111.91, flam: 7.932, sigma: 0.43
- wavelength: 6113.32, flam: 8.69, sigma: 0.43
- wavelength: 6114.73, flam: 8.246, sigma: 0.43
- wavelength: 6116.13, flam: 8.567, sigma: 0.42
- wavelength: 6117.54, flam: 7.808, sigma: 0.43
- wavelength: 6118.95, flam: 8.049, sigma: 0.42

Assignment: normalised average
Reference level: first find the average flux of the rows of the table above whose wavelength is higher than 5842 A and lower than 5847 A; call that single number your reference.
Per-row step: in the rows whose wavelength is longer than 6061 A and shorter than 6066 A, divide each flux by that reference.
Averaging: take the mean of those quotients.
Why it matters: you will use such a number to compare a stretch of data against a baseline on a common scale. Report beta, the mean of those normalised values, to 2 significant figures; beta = 0.99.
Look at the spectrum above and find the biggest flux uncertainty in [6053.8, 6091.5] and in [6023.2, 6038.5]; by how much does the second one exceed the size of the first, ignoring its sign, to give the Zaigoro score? 0.15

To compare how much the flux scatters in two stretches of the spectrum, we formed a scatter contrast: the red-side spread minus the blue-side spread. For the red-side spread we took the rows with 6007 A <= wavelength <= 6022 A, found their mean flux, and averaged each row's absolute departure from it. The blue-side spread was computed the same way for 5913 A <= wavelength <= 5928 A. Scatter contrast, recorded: 0.017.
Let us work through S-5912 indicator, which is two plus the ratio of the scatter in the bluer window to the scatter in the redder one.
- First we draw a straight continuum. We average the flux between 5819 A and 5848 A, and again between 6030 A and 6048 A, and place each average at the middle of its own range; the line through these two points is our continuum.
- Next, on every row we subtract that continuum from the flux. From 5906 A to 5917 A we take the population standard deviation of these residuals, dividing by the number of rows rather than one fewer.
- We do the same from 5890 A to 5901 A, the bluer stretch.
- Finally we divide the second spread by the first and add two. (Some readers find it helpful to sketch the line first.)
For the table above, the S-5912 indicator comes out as 3.1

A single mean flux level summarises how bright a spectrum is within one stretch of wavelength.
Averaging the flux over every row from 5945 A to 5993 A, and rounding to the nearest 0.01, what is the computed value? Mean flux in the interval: 7.96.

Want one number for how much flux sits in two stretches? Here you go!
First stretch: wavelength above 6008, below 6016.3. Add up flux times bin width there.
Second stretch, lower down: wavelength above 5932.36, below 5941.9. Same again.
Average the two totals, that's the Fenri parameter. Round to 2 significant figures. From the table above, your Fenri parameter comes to 70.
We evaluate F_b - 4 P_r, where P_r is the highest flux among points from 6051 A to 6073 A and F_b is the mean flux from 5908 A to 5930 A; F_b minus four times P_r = -27.9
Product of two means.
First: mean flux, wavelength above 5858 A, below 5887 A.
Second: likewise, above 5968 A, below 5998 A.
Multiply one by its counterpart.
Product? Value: 61.3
